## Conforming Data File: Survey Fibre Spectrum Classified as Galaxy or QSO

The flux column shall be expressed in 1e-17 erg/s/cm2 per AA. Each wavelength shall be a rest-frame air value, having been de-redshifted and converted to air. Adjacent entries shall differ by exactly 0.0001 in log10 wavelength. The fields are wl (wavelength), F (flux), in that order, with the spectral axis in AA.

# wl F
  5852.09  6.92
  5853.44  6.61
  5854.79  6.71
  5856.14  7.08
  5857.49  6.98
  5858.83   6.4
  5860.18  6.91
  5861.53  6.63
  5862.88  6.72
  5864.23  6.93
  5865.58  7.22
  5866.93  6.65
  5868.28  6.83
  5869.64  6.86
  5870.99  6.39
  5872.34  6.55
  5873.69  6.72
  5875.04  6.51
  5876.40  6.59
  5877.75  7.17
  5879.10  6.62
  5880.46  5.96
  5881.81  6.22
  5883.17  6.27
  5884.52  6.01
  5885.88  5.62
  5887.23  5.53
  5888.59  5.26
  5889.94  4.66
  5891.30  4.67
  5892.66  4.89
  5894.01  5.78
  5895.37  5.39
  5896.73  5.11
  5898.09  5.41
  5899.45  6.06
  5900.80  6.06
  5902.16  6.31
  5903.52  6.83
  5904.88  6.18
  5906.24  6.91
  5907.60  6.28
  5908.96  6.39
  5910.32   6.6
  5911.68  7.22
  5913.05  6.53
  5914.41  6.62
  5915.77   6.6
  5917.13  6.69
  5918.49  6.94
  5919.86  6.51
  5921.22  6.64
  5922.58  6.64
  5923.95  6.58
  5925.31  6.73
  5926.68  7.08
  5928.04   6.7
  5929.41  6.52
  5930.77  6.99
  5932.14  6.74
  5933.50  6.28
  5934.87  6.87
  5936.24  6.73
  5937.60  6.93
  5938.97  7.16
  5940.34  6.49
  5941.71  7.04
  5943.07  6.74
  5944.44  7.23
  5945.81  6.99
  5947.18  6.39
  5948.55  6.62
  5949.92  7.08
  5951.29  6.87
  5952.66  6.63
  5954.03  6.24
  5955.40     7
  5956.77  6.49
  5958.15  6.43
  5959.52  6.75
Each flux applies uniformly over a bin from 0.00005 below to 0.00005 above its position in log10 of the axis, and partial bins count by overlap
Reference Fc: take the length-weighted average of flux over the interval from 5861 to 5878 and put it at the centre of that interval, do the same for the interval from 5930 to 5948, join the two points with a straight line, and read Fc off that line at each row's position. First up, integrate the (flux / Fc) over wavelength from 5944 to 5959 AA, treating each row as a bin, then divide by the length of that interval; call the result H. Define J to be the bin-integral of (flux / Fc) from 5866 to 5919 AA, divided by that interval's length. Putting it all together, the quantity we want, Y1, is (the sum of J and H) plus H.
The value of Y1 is 2.88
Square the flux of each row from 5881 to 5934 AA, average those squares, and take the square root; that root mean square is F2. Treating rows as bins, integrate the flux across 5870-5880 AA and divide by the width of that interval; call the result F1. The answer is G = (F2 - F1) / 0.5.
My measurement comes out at -0.8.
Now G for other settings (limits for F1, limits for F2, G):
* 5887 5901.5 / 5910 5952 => 2.9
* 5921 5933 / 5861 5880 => 0.0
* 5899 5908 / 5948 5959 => 0.6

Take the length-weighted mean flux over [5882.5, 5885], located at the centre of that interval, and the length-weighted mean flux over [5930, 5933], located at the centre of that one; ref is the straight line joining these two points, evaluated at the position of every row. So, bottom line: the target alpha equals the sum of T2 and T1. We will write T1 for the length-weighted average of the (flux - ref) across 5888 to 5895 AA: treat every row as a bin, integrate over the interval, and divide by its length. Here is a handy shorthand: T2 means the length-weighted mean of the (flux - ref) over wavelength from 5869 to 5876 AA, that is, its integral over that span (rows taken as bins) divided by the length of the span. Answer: -0.6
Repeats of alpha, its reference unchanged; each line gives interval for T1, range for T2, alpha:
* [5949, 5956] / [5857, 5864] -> 0.5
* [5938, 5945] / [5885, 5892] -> -1.1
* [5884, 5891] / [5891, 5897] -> -2.0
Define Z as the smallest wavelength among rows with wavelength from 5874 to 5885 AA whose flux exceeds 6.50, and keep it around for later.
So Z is 5875.04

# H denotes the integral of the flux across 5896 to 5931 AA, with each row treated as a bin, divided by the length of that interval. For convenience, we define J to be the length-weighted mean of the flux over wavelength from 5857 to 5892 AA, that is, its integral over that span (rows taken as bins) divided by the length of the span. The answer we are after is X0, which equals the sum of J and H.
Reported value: 12.8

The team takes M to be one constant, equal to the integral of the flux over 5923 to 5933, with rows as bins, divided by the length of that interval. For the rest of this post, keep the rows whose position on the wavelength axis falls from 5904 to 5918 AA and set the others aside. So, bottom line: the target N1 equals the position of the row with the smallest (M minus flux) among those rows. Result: 5911.68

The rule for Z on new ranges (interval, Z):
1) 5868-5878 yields 5868.28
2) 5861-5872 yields 5861.53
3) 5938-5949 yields 5938.97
